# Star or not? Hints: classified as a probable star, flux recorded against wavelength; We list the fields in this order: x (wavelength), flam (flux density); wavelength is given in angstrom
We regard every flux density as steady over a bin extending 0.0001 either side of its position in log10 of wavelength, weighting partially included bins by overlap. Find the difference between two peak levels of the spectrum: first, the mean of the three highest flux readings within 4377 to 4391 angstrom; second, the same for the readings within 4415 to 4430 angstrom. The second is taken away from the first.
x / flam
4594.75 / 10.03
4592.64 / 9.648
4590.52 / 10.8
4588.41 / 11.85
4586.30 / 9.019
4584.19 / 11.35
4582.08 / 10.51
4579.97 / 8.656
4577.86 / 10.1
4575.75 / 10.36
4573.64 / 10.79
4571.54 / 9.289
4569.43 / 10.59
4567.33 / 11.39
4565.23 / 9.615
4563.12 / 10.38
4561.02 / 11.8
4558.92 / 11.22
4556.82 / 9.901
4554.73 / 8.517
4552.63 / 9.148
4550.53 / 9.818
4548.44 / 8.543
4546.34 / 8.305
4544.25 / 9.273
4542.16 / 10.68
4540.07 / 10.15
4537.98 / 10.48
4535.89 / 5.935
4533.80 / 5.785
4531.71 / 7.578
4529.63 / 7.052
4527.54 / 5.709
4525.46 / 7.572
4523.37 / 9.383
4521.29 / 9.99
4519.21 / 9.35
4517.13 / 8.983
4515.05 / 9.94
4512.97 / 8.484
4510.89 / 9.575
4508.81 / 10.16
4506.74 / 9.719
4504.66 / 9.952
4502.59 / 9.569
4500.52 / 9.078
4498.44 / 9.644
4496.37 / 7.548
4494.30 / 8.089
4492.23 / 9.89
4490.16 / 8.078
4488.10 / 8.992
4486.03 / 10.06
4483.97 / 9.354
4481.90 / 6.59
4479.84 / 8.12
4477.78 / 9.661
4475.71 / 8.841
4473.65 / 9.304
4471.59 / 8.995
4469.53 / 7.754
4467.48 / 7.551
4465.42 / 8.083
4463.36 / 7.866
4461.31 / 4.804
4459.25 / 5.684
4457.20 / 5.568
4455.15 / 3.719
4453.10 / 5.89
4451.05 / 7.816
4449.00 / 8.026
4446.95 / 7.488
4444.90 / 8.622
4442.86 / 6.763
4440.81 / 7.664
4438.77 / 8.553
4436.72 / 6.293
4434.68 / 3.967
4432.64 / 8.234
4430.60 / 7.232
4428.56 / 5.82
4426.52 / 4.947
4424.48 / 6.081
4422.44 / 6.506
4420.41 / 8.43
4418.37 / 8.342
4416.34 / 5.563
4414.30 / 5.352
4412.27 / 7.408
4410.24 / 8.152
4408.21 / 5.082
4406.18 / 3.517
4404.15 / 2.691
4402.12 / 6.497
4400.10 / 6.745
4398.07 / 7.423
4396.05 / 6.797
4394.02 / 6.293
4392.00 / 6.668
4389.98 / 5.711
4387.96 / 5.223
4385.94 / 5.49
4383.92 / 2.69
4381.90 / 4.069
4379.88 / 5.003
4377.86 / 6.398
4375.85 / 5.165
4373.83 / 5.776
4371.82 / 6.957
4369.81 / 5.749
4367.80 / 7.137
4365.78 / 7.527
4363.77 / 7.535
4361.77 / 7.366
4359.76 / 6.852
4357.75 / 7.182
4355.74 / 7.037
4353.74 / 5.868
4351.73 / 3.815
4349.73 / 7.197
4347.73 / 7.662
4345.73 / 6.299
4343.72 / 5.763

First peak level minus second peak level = -1.9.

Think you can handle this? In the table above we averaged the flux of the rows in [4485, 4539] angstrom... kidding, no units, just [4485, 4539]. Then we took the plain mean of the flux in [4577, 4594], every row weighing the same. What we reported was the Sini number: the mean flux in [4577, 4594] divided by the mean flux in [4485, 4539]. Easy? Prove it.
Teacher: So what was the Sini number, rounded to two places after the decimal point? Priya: 1.18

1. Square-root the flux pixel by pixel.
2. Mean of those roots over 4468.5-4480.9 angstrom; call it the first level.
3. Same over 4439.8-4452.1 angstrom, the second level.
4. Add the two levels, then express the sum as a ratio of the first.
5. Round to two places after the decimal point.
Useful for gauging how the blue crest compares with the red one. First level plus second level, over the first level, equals 1.94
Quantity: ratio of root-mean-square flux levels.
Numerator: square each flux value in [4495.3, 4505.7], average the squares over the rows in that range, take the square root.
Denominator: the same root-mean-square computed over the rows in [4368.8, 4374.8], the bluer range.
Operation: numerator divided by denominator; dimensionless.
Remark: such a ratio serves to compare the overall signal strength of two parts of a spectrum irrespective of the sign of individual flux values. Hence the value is 1.49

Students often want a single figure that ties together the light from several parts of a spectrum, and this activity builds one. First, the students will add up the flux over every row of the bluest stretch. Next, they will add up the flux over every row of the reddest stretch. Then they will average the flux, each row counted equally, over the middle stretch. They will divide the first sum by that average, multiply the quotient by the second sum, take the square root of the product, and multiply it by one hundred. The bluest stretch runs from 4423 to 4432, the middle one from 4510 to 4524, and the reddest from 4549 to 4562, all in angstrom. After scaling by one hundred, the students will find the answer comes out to 1245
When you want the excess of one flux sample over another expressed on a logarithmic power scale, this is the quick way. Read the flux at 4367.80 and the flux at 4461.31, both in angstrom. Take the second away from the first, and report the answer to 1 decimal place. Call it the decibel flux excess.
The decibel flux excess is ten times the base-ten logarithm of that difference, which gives 3.7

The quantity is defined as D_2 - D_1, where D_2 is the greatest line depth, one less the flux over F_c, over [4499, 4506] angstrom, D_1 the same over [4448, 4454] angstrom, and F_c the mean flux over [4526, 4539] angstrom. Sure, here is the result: -0.45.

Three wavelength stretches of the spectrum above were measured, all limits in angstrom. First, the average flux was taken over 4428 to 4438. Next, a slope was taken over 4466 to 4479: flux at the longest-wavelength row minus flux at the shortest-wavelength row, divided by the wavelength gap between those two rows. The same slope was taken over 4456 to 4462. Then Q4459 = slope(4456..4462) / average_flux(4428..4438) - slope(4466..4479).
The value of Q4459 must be -0.23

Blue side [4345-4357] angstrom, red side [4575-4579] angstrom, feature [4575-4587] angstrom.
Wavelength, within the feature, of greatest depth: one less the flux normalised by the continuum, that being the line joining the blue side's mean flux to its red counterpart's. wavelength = 4579.97 angstrom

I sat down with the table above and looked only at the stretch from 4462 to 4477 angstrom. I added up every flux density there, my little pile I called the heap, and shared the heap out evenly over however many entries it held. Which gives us 8.3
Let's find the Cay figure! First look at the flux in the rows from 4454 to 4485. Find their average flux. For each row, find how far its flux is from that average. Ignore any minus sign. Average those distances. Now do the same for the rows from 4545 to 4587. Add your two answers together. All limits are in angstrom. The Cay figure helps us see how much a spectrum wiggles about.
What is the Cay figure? 2.3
